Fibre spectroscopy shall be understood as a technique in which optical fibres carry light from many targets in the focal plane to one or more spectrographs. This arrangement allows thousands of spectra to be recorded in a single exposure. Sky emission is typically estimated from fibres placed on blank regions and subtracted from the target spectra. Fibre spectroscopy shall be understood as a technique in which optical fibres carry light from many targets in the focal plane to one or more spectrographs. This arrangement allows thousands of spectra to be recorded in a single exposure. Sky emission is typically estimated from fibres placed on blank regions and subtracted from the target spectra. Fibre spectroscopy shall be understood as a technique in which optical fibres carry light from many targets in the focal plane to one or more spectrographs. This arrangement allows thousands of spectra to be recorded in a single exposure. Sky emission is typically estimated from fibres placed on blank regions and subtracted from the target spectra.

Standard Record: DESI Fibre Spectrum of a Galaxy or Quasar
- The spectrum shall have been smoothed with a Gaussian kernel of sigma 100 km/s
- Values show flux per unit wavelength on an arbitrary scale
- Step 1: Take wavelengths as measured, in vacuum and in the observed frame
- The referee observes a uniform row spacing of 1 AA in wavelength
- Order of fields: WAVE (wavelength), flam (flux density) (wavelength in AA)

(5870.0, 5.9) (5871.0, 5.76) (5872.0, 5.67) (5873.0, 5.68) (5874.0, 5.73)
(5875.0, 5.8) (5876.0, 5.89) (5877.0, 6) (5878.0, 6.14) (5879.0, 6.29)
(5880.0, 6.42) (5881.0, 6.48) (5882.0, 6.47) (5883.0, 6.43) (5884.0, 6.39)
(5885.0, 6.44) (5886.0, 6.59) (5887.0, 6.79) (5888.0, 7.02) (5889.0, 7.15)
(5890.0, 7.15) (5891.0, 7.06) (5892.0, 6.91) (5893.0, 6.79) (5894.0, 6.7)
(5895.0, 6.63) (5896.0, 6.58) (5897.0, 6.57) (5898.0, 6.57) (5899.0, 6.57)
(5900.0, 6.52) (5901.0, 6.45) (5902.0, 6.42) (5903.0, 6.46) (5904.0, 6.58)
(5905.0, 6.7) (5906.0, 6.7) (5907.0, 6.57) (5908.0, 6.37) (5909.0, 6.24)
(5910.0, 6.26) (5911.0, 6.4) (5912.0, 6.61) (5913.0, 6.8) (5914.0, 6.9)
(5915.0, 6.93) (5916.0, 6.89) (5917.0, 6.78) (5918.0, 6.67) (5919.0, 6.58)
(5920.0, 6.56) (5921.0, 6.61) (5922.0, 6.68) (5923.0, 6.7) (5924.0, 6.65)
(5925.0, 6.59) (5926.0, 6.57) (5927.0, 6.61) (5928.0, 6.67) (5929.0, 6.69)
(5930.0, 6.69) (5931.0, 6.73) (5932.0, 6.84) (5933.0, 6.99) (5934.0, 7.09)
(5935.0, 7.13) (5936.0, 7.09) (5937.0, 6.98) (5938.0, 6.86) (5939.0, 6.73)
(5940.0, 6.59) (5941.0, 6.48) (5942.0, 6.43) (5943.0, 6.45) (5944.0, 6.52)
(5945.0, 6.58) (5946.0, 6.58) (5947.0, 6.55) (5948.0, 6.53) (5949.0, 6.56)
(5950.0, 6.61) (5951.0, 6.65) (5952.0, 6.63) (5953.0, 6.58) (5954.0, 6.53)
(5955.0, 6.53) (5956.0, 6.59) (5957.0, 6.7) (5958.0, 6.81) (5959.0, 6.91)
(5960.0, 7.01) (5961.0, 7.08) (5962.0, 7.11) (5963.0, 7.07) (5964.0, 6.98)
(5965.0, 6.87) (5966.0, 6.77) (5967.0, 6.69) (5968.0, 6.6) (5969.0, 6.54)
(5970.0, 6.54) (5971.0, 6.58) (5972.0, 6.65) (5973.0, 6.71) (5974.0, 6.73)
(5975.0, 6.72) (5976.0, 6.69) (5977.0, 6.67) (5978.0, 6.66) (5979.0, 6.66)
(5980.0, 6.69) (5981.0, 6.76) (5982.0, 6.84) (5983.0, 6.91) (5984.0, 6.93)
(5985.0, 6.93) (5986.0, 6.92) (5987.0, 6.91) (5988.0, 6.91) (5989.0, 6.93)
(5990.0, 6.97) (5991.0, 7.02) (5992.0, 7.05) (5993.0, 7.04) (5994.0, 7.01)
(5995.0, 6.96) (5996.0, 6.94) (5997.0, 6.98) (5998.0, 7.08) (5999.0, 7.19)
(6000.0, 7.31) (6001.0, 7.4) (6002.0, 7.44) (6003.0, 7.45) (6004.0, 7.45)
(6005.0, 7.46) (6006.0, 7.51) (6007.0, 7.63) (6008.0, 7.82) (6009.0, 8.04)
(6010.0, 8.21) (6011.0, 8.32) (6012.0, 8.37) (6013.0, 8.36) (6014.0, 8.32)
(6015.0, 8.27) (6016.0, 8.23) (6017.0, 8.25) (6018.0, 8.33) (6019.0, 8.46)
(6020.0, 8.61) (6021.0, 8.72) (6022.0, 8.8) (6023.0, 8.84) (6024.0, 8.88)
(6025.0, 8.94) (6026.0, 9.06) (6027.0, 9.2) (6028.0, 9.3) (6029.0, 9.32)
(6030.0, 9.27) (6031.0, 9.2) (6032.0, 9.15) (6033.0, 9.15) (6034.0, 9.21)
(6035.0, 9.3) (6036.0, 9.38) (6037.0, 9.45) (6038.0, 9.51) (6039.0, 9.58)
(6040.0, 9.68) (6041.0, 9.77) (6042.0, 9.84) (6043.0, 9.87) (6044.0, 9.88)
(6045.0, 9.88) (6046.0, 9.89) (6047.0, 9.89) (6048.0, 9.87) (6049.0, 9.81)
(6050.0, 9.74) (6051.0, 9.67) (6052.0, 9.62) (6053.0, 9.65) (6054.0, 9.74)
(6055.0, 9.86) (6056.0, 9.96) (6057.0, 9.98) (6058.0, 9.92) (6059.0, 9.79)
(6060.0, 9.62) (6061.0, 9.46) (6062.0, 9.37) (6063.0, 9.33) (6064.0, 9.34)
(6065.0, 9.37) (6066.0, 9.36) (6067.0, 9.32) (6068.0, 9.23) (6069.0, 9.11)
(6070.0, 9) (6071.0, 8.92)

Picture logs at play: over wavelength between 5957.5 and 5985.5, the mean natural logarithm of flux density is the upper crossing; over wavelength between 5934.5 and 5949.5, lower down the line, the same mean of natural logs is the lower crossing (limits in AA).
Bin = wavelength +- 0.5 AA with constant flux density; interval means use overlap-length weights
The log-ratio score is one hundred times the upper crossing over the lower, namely 101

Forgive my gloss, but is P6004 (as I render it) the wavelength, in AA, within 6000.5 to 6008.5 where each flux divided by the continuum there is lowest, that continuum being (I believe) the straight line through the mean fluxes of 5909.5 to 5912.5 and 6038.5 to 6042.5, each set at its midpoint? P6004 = 6005.0 AA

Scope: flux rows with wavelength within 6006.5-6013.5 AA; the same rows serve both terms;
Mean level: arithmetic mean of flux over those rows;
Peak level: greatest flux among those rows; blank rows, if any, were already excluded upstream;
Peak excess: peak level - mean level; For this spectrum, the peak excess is 0.26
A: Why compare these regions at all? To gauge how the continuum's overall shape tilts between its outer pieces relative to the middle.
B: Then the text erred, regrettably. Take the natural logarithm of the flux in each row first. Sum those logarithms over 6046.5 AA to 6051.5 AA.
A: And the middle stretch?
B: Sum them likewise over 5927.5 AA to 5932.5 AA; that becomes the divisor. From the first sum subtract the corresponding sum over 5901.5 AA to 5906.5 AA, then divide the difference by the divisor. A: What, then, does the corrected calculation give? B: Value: 0.21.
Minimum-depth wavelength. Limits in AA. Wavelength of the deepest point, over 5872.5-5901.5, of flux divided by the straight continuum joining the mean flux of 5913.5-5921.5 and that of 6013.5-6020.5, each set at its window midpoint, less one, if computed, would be 5873.0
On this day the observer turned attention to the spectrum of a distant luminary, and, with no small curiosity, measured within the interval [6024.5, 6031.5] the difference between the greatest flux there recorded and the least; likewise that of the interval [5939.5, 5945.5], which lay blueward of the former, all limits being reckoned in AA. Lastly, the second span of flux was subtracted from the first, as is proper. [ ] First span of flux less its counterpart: 0.22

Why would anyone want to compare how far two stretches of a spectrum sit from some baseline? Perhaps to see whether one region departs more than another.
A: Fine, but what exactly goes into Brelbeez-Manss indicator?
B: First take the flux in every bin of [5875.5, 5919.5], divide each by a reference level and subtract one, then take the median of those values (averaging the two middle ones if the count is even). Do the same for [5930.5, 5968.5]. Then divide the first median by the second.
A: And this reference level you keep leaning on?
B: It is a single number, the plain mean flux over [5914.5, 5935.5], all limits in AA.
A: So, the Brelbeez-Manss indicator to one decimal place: 3.4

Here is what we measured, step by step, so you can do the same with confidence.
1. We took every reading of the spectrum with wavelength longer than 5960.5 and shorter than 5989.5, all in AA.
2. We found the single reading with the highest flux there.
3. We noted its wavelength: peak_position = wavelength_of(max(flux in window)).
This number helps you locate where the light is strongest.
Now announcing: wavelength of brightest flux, 5962.0 AA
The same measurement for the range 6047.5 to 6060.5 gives 6057.0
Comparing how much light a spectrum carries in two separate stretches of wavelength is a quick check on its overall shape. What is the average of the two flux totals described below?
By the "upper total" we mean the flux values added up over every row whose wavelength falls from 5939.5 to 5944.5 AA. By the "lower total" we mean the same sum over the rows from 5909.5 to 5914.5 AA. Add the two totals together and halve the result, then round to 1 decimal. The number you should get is 32.7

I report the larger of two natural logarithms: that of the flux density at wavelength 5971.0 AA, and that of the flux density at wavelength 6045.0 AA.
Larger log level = 2.3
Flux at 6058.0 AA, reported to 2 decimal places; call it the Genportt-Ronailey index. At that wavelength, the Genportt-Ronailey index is 9.92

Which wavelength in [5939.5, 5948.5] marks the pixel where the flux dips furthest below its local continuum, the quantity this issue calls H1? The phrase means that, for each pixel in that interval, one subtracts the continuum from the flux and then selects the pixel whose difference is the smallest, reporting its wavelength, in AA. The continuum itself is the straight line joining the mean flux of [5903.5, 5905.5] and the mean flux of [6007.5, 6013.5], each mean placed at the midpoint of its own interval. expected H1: 5942.0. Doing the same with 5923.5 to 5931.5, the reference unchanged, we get 5926.0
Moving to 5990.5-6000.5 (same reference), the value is 5996.0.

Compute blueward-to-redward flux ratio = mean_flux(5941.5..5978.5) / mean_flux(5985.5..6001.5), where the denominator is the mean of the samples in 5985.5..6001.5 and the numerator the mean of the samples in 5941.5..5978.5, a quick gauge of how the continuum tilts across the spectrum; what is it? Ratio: 0.95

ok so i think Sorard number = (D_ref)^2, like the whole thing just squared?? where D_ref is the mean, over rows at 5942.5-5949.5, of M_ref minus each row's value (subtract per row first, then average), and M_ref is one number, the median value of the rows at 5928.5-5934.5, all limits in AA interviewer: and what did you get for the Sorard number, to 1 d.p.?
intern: 0.1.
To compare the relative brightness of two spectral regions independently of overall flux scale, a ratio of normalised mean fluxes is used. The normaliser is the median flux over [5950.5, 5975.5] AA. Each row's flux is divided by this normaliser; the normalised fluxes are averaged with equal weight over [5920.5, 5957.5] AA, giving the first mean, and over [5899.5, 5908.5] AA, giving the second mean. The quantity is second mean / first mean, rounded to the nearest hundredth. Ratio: 0.98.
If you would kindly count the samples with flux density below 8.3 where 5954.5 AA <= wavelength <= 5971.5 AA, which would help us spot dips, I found 17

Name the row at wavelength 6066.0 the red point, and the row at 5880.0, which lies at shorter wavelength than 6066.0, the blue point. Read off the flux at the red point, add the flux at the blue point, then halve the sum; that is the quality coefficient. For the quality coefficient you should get 7.9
